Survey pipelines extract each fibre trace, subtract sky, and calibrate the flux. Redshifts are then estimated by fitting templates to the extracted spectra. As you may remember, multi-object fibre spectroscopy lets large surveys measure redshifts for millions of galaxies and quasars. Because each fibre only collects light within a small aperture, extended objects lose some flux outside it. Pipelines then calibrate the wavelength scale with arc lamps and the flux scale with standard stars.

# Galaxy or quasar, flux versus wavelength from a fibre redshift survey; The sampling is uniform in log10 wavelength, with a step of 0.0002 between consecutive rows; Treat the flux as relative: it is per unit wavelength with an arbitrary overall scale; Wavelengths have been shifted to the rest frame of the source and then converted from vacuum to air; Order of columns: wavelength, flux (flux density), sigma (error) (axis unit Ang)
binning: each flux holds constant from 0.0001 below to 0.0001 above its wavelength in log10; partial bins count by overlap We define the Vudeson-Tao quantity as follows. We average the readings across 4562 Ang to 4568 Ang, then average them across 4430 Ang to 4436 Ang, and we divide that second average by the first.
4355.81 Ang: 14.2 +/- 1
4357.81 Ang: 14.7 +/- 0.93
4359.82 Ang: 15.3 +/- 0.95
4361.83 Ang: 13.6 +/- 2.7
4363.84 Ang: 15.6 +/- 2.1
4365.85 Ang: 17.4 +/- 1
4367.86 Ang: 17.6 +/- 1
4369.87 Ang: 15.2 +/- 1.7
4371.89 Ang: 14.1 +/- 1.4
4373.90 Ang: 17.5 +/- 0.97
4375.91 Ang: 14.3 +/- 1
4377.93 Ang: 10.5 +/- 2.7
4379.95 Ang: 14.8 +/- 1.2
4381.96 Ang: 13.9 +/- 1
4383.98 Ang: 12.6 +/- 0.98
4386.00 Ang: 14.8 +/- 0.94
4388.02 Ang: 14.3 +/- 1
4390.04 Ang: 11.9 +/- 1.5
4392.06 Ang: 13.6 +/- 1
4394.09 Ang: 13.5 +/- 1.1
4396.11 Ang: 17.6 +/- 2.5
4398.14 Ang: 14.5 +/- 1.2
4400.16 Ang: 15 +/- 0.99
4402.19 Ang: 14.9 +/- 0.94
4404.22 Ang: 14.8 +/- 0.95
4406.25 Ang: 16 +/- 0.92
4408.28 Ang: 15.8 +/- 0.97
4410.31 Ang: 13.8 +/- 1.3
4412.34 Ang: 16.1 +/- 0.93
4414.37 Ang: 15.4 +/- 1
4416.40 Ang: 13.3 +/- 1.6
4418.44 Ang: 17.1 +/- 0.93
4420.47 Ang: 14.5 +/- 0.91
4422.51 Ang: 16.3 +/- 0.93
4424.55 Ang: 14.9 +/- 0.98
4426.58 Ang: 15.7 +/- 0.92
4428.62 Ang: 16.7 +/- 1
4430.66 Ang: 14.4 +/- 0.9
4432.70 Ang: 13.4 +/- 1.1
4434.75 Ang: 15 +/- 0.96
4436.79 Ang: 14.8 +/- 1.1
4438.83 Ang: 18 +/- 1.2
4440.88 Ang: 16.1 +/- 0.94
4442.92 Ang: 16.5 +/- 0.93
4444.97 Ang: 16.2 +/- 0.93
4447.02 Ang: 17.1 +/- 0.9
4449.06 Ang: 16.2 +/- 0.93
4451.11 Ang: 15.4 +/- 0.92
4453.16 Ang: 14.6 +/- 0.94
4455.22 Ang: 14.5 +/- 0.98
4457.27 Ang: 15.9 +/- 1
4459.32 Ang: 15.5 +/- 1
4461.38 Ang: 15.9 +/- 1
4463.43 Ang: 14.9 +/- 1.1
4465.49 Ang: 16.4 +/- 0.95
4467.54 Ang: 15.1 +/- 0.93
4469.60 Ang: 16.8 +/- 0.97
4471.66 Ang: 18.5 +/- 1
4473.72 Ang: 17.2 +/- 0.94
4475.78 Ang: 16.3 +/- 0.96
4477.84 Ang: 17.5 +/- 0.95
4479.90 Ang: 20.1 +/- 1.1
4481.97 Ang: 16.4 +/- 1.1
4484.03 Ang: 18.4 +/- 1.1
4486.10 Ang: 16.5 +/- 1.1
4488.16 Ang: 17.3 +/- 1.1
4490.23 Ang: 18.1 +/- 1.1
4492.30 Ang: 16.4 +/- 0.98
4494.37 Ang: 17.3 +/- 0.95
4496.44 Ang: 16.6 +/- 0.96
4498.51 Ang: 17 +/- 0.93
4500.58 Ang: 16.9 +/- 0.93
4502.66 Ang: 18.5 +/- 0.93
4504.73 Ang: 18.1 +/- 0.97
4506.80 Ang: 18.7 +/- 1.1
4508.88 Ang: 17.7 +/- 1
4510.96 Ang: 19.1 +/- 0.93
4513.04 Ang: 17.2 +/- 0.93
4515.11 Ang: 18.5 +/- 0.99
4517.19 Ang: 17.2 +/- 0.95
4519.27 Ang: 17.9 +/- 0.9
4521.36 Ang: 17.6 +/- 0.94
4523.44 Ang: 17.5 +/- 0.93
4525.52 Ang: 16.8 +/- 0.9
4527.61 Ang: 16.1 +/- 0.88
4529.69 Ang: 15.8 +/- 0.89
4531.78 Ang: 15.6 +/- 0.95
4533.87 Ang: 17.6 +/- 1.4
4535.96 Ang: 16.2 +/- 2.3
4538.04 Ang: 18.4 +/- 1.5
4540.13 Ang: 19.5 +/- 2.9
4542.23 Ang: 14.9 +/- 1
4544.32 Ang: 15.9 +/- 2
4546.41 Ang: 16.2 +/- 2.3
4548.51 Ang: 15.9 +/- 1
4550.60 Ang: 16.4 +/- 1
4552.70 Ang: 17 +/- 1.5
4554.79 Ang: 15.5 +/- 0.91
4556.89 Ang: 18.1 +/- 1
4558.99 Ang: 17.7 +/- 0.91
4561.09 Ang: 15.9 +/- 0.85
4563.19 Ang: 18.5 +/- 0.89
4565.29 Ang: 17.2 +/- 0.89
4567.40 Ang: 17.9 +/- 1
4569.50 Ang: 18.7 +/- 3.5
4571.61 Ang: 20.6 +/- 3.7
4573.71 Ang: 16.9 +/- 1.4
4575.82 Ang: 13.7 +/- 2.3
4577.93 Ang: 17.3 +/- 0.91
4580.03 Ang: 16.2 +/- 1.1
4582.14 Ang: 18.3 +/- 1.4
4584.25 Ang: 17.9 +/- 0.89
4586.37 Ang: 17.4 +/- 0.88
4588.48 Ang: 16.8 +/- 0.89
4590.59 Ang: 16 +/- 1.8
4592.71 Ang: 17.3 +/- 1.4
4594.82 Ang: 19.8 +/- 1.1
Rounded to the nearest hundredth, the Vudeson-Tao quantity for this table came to 0.80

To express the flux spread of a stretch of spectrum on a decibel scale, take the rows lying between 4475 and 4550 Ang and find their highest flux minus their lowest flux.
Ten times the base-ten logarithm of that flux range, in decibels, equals 7.2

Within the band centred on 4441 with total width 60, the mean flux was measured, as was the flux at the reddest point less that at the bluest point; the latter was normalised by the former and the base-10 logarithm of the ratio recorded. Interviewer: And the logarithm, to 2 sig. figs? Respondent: -1.3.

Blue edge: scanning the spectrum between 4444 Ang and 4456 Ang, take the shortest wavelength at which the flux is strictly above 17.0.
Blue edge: 4447.02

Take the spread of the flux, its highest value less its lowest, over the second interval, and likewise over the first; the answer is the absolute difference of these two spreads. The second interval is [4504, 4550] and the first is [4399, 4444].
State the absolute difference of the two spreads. 0.1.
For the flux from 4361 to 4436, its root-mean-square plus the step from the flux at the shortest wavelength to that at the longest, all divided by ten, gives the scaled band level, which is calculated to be 1.64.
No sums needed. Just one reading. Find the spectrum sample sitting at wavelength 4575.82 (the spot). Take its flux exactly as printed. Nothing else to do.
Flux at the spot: 13.7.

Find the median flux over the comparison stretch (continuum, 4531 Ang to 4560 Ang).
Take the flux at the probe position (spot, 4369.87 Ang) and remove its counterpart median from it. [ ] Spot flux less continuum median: -1.1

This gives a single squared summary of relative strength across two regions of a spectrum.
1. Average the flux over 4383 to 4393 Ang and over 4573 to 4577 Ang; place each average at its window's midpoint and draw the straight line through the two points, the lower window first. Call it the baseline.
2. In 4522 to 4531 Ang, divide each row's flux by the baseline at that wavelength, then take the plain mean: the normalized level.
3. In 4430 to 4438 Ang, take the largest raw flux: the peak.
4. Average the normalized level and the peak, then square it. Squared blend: 65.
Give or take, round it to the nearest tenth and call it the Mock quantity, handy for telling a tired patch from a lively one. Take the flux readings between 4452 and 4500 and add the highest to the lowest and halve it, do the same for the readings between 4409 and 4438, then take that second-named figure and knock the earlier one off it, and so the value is -2.1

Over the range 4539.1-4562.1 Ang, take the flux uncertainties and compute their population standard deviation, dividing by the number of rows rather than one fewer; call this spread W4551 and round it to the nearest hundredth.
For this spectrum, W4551 0.66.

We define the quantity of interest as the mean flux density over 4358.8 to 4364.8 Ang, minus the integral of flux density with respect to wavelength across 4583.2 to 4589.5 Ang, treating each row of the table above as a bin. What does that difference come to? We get -95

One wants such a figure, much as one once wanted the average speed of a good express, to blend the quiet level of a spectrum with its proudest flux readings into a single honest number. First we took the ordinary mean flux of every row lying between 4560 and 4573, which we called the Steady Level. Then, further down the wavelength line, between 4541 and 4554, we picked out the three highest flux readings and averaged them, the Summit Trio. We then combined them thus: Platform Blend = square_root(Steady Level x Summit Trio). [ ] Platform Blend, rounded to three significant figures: 17.3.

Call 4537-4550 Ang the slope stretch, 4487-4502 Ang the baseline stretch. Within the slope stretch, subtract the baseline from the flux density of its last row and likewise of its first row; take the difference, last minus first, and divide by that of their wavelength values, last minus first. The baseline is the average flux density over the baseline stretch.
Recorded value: -0.24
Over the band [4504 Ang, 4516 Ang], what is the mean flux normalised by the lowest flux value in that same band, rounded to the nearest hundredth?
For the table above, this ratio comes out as 1.06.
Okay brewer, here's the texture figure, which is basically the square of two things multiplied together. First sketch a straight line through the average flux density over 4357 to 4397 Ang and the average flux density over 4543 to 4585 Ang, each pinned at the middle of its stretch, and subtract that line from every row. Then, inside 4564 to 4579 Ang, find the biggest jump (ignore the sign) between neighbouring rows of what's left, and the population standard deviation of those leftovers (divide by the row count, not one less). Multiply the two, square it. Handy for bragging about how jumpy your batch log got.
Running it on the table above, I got 53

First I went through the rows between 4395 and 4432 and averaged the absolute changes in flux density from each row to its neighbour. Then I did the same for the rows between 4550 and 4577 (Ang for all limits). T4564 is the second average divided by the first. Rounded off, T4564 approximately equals 1.15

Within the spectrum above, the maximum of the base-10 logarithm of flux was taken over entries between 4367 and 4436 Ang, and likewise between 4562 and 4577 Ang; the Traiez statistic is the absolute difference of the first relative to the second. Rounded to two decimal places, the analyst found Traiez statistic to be 0.07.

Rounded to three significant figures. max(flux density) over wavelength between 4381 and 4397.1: 17.6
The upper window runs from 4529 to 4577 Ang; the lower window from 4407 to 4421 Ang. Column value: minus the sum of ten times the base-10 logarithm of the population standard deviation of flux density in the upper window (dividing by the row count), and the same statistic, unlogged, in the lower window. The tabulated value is -3.2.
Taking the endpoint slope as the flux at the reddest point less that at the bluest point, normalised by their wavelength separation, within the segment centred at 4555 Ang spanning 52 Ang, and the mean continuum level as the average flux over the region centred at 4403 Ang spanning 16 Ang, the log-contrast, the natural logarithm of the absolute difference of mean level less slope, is 2.73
